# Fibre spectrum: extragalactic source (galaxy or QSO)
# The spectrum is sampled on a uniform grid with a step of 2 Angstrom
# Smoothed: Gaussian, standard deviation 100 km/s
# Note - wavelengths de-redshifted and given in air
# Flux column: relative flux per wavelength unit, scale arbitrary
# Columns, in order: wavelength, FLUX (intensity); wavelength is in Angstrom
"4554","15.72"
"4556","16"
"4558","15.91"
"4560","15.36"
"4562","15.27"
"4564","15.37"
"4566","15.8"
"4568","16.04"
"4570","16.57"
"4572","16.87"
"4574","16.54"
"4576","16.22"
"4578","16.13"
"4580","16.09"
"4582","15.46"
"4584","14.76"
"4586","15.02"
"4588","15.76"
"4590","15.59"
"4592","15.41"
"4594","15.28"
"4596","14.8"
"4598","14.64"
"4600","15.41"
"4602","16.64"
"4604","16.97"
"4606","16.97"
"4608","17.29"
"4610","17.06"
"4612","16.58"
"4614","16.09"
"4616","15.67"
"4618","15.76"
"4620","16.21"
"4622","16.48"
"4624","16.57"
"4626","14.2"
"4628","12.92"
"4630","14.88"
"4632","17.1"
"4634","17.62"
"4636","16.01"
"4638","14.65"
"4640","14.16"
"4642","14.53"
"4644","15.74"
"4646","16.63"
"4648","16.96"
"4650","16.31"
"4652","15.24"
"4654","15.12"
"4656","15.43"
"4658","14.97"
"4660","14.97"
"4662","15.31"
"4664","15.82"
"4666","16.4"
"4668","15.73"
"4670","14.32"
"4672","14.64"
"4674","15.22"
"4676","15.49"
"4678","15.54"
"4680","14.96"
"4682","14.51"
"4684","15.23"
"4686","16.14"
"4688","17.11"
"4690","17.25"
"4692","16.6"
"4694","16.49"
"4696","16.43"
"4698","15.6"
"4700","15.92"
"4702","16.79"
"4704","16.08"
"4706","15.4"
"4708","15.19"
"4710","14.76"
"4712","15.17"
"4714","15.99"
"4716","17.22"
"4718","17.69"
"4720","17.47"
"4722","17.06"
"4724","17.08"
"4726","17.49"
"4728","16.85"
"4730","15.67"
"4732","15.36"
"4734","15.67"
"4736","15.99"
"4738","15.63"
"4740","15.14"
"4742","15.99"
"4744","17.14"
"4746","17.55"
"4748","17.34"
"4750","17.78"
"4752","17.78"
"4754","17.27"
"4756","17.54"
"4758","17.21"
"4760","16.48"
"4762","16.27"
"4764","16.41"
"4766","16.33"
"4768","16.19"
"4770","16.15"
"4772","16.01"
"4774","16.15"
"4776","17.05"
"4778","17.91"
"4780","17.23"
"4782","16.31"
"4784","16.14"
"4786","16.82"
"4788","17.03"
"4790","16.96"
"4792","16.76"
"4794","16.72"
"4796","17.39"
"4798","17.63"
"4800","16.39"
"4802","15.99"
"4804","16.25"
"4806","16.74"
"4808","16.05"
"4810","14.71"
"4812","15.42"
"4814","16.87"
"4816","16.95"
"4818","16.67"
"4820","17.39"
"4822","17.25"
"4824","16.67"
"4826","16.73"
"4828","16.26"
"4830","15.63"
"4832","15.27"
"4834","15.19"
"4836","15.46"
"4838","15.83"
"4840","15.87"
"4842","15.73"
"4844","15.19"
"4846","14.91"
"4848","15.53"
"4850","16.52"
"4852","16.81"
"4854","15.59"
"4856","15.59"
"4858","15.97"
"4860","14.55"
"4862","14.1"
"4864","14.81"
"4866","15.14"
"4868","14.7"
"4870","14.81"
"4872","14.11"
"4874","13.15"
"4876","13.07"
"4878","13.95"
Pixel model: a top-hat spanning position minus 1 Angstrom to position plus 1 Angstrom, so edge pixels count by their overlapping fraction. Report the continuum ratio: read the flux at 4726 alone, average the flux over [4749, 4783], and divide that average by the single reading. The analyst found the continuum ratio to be 0.96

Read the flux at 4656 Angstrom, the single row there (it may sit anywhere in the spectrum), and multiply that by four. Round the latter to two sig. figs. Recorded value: 62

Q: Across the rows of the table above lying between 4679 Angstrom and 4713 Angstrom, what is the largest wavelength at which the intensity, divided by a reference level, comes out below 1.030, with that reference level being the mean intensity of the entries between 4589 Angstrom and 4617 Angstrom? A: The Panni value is 4712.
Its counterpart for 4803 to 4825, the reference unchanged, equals 4812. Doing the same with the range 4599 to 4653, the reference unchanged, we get 4652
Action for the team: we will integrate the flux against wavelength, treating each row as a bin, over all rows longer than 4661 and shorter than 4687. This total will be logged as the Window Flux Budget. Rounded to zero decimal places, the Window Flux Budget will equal 399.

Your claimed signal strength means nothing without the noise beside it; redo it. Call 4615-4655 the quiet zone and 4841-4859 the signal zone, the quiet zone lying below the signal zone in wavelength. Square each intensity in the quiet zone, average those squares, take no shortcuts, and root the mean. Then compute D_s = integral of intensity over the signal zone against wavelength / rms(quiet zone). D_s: 18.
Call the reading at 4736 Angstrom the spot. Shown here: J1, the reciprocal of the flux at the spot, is 0.0625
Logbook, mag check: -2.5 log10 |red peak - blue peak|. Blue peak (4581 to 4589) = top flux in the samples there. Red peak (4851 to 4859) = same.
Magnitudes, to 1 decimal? -0.1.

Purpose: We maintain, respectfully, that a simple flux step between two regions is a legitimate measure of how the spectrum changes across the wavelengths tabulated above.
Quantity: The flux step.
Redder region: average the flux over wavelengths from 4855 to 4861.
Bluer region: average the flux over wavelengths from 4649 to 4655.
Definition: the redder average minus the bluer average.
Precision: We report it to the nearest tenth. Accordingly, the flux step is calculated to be -0.2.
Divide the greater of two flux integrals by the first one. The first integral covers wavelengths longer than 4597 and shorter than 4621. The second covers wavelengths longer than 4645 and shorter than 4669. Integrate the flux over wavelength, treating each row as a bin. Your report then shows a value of 1.00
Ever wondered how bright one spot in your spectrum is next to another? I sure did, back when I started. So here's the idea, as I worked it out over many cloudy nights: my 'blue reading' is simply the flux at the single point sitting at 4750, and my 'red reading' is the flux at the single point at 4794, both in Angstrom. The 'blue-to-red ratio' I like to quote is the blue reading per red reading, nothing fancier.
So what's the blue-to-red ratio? 1.06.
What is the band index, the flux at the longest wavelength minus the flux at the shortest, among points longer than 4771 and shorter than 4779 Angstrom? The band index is 1.9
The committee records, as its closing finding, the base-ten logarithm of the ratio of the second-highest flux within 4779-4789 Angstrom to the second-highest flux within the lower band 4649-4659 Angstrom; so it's 0.043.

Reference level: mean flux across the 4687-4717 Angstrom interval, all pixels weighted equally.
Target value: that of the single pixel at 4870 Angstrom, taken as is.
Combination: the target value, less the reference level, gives -1.3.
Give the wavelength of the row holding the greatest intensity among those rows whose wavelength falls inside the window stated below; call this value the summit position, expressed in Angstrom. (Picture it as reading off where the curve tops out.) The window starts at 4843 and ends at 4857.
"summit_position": 4852 Angstrom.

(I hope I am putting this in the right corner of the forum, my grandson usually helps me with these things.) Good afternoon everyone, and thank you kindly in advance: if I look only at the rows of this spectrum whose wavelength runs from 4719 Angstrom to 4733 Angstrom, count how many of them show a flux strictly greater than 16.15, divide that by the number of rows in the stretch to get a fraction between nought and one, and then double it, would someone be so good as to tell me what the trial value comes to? 1.43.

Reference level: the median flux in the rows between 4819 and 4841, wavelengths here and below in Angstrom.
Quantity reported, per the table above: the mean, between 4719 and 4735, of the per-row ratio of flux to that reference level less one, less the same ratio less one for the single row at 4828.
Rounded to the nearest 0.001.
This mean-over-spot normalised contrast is 0.020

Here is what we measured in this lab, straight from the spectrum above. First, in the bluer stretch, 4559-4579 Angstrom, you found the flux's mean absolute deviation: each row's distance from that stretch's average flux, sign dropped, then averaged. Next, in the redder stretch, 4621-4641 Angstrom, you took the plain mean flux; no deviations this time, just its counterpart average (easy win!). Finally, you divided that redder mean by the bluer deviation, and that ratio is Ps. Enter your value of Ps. 34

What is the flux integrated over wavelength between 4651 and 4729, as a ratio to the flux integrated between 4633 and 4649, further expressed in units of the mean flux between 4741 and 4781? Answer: 0.29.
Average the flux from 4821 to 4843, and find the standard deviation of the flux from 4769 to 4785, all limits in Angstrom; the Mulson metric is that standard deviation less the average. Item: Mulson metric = -15.3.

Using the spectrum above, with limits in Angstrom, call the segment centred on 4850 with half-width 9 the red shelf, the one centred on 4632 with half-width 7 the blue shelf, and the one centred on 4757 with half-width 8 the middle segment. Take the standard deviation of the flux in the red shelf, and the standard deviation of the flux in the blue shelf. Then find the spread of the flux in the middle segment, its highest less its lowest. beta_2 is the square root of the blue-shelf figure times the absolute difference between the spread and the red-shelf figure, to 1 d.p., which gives 1.2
